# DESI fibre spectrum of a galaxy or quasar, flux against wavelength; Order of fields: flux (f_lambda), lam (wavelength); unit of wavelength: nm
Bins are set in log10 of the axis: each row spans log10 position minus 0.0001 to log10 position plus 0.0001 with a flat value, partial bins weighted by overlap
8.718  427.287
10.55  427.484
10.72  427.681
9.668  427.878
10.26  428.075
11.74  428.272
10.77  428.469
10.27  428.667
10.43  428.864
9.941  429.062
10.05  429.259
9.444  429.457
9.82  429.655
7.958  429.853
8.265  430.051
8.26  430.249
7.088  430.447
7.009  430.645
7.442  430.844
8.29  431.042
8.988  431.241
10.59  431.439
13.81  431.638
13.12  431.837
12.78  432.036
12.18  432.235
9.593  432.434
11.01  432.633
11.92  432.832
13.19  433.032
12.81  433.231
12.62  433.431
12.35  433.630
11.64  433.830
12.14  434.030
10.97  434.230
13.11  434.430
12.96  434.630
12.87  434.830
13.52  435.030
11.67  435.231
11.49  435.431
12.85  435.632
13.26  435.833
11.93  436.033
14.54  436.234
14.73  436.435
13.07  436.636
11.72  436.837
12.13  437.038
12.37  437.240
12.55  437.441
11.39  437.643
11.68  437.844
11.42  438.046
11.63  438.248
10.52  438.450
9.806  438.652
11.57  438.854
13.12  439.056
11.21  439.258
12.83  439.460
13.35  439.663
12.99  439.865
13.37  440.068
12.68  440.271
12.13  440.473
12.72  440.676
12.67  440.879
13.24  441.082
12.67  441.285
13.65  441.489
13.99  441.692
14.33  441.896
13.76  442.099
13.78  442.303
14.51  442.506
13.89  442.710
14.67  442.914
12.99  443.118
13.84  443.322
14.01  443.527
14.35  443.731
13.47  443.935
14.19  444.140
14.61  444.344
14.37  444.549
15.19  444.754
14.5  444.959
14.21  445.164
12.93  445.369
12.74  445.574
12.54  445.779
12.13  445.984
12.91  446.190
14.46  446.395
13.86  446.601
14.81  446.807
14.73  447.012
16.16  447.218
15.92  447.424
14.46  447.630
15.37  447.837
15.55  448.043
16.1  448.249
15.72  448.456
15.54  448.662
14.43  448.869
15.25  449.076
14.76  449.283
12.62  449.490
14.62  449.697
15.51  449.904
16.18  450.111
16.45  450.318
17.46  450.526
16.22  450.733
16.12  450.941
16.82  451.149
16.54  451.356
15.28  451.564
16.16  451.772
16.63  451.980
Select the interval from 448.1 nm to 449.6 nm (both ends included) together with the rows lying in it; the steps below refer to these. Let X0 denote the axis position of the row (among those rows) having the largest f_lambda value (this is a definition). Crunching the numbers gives 448.249 nm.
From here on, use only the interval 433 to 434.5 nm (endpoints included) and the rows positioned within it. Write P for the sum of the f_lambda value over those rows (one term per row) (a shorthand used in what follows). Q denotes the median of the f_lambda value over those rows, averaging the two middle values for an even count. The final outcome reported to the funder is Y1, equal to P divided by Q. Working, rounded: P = 99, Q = 12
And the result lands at 7.92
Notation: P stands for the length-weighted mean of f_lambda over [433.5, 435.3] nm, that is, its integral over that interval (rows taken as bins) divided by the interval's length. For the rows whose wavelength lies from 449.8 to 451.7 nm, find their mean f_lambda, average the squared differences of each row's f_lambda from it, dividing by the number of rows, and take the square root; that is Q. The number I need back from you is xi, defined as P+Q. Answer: 13.0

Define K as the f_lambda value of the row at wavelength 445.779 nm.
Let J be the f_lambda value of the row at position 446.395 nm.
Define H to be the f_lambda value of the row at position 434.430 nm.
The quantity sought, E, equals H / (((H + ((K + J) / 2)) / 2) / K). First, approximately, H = 13.11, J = 14.46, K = 12.54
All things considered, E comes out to 12.4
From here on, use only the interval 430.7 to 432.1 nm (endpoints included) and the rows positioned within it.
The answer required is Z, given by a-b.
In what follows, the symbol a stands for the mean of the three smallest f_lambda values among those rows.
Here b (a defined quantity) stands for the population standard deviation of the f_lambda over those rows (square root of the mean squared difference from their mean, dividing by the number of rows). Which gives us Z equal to 5.9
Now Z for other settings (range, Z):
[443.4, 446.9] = 11.6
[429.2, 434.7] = 5.1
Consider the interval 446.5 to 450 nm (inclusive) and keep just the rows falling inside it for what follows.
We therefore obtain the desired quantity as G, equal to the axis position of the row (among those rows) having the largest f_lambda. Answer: 447.218 nm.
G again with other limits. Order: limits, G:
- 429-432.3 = 431.638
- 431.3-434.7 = 431.638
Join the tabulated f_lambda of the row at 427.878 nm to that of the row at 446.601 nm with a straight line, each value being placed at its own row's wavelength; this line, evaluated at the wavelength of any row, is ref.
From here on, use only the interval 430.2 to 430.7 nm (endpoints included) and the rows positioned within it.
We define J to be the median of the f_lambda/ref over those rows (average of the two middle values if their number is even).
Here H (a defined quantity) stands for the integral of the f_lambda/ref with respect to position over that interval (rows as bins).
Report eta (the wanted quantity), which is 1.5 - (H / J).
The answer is 0.977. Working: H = 0.36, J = 0.69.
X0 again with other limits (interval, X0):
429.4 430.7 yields 429.655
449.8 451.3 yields 450.526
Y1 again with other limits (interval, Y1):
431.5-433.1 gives 7.82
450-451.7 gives 8.02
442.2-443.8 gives 8.03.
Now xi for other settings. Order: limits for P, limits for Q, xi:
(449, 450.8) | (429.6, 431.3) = 16.3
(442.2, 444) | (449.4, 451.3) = 15.3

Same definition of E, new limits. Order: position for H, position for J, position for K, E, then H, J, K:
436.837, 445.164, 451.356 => 14.3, 11.72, 14.21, 16.54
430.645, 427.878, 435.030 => 10.2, 7.009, 9.668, 13.52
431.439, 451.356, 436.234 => 11.8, 10.59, 16.54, 14.54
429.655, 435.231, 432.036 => 11.4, 9.82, 11.67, 12.78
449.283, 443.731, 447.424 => 15.7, 14.76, 14.35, 15.92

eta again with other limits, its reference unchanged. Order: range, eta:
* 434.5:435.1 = 0.895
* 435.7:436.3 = 0.907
